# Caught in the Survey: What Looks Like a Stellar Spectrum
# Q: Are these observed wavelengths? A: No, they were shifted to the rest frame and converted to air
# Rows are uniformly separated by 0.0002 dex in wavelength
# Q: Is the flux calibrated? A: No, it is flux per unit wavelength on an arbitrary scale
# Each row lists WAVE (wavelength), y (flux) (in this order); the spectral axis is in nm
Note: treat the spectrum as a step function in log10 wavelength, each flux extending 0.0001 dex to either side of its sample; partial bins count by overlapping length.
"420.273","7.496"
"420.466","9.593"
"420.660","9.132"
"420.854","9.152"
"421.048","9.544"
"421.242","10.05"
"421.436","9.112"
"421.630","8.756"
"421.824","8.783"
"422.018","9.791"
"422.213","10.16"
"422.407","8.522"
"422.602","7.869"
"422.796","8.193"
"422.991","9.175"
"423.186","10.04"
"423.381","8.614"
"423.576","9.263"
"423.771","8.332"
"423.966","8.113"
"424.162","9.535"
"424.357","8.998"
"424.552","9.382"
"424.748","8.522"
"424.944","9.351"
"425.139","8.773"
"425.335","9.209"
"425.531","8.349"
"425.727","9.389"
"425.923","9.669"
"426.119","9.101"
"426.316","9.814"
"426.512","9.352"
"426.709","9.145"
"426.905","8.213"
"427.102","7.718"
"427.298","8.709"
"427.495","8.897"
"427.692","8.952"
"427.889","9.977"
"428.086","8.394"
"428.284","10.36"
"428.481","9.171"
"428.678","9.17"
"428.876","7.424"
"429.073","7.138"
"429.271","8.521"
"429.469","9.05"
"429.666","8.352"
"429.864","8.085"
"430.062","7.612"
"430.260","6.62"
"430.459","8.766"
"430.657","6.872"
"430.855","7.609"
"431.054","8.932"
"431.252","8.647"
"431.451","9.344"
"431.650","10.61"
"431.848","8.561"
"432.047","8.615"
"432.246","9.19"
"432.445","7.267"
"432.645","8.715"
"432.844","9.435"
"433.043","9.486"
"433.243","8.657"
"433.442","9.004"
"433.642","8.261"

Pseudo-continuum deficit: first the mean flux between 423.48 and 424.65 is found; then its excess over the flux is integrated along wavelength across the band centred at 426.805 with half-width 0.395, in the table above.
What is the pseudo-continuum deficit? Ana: 0.26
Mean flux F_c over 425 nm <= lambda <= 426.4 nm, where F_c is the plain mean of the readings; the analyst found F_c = 9.19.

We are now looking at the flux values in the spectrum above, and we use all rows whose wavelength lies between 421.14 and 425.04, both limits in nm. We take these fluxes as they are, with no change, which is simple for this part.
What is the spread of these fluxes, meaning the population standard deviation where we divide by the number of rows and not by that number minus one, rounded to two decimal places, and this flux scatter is 0.66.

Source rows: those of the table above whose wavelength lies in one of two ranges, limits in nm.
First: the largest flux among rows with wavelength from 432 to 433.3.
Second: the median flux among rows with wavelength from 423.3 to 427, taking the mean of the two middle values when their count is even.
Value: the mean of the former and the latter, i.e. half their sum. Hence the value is 9.3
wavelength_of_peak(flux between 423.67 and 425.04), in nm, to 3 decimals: 424.162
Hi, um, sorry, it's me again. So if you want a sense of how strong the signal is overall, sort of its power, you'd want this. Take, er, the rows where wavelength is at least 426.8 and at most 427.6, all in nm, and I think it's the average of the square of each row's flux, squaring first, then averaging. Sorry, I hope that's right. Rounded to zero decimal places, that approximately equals 71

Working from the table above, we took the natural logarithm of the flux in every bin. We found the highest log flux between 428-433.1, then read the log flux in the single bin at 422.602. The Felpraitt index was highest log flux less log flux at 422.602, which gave 0.30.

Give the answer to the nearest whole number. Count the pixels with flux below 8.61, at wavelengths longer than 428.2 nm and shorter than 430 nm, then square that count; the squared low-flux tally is 25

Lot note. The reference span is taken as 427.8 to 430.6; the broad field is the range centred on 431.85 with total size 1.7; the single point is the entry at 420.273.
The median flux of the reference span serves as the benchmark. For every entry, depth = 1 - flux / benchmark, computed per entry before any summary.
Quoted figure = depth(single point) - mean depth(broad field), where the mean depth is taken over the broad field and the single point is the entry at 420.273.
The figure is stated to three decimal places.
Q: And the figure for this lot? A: 0.163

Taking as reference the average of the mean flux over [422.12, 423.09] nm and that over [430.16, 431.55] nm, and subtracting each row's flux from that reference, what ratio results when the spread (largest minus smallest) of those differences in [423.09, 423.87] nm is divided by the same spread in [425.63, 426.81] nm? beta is 2.4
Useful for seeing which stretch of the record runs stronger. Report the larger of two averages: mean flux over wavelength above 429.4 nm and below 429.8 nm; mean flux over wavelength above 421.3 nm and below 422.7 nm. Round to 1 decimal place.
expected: 9.0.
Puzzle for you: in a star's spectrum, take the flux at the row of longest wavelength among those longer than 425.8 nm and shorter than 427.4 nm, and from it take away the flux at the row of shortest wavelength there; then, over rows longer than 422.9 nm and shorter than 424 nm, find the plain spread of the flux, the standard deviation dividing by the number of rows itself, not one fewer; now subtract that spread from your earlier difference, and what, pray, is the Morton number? -1.6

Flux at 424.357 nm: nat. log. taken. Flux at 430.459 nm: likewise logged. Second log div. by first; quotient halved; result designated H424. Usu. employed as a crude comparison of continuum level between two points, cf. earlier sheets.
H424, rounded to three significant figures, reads 0.494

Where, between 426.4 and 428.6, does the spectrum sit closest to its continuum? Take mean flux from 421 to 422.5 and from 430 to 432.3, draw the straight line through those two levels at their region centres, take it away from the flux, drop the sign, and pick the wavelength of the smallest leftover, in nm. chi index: 427.495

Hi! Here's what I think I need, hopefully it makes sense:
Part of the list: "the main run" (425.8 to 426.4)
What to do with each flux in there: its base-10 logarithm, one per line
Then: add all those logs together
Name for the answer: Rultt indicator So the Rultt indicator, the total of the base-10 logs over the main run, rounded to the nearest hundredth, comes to 2.94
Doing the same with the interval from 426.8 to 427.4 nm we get 2.74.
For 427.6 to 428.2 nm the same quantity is 2.87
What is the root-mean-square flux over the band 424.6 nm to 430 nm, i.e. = 8.88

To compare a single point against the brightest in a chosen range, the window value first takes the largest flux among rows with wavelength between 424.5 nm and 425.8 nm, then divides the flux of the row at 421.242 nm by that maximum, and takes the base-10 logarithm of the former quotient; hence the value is 0.030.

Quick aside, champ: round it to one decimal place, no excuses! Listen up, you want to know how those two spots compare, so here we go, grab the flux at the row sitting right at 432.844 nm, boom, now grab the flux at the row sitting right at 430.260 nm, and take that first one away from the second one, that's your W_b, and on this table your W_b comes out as -2.8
